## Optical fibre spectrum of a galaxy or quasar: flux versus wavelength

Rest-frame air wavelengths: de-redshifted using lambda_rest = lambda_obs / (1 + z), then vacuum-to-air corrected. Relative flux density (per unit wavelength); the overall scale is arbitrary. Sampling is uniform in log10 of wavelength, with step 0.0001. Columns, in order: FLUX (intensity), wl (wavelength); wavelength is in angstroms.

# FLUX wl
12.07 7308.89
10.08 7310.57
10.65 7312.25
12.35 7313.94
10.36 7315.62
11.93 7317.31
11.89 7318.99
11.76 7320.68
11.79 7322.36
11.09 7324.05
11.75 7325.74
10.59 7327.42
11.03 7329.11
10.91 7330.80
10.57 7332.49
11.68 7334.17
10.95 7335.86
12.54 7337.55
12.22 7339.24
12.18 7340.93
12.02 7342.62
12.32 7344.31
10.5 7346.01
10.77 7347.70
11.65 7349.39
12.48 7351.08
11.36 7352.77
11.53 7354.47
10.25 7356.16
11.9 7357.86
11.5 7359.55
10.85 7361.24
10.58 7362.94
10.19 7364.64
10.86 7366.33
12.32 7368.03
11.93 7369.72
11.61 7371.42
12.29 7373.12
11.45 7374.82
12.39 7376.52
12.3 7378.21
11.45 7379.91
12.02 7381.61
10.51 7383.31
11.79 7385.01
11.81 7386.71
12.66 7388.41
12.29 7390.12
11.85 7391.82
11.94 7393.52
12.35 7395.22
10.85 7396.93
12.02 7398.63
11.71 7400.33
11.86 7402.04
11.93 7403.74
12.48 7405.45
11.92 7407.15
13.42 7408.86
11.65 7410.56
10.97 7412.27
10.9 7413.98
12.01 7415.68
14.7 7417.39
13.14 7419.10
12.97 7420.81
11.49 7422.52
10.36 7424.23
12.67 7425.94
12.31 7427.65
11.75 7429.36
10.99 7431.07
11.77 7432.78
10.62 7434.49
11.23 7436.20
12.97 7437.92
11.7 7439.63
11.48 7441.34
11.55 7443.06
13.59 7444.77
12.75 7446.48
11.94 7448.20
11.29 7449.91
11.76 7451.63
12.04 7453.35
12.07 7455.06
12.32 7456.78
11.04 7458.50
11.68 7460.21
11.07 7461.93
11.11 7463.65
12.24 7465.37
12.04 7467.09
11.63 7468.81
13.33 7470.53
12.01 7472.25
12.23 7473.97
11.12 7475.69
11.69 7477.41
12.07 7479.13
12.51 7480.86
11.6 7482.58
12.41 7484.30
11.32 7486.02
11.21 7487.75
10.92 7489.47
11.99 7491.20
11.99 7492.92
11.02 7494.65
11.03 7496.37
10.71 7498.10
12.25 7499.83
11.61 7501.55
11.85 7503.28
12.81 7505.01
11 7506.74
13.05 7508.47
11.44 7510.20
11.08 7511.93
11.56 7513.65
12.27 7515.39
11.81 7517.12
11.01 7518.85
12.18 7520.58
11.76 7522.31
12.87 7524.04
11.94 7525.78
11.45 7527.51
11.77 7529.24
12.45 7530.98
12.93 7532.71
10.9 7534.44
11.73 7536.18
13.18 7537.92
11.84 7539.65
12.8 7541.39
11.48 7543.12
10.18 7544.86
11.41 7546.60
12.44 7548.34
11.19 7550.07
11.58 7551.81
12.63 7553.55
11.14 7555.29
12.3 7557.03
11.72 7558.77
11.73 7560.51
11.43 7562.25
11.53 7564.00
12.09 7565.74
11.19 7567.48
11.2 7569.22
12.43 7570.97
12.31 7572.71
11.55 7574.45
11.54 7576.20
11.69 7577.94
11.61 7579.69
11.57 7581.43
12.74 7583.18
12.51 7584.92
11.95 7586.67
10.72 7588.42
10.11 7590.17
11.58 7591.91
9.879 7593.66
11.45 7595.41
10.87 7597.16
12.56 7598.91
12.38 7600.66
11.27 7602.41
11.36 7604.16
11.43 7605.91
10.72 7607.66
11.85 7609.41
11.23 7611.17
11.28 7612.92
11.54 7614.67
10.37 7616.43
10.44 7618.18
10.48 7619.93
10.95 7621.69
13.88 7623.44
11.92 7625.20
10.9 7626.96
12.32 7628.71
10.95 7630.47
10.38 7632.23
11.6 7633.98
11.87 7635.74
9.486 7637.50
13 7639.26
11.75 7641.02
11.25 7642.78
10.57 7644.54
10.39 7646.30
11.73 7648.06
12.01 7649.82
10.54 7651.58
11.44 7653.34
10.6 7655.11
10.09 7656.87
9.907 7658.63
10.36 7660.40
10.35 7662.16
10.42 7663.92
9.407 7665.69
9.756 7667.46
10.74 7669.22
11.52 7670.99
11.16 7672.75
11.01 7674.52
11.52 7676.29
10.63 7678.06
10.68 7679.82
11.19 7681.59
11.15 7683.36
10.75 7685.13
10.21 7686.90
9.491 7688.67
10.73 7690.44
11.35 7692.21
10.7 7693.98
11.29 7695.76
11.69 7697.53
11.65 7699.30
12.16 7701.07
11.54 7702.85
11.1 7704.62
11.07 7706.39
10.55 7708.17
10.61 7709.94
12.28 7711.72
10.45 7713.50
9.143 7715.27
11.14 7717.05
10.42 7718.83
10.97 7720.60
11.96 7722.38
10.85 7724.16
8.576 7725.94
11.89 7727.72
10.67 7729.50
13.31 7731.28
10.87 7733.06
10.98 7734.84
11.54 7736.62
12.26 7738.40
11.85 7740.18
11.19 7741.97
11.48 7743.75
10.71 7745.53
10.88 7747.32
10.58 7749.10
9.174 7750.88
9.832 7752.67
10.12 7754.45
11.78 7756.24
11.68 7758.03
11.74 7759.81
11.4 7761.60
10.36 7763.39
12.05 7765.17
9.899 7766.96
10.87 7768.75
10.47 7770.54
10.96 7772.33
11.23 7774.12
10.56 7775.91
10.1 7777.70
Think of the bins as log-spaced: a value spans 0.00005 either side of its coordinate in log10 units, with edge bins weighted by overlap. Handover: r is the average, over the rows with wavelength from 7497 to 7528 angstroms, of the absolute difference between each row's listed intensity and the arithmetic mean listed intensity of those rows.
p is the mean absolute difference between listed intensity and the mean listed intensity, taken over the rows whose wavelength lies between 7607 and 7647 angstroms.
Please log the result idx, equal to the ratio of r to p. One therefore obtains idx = 0.72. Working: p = 0.73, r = 0.52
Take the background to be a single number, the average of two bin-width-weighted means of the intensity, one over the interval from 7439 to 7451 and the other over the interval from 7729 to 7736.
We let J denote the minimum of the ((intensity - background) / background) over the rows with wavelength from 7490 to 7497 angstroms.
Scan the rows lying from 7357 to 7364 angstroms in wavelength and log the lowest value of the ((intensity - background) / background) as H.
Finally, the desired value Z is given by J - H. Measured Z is 0.037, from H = -0.10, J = -0.06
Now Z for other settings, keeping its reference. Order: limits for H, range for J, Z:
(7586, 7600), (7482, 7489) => 0.113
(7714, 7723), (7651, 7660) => 0.065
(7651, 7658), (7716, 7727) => -0.129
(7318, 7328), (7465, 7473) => 0.088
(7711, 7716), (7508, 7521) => 0.159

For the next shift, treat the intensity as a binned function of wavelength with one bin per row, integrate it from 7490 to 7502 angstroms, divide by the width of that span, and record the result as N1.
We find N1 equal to 11.5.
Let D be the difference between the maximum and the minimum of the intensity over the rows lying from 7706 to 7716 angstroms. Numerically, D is 3.1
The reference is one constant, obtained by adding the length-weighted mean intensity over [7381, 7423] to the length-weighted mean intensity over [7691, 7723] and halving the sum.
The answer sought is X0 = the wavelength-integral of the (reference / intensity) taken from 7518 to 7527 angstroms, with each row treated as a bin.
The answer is 8.76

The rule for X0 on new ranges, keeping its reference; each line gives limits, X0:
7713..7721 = 8.97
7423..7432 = 9.02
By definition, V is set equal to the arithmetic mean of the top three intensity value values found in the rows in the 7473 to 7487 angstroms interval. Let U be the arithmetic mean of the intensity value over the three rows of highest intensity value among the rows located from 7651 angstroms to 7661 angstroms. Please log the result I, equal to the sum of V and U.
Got 23.2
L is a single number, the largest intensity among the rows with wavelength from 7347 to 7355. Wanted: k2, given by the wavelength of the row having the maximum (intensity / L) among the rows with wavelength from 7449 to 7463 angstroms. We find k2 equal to 7456.78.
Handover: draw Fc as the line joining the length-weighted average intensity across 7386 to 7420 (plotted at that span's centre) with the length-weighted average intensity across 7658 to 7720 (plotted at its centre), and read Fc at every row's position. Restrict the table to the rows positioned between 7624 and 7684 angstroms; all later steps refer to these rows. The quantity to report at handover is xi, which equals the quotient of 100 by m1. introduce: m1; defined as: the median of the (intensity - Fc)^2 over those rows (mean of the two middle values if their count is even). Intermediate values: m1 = 0.34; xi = 296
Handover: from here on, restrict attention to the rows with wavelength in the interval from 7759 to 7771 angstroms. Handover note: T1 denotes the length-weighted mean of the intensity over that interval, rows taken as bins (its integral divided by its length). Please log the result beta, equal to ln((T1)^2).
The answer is 4.79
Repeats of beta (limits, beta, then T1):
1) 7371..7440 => 4.96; 11.9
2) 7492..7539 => 4.94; 11.8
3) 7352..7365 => 4.80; 11.0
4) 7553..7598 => 4.90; 11.6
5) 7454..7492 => 4.94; 11.8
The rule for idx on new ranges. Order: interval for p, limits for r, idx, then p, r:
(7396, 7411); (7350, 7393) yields 1.30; 0.44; 0.57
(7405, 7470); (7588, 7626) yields 0.96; 0.67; 0.65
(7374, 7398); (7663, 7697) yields 1.05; 0.45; 0.47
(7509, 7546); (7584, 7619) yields 1.04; 0.56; 0.59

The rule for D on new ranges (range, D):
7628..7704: 3.6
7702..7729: 3.7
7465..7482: 2.2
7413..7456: 4.3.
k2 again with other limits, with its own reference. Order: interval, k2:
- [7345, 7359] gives 7351.08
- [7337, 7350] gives 7337.55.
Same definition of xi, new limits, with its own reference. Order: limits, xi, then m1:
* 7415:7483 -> 482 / 0.21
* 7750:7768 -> 88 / 1.14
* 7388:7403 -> 1387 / 0.07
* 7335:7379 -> 210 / 0.48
